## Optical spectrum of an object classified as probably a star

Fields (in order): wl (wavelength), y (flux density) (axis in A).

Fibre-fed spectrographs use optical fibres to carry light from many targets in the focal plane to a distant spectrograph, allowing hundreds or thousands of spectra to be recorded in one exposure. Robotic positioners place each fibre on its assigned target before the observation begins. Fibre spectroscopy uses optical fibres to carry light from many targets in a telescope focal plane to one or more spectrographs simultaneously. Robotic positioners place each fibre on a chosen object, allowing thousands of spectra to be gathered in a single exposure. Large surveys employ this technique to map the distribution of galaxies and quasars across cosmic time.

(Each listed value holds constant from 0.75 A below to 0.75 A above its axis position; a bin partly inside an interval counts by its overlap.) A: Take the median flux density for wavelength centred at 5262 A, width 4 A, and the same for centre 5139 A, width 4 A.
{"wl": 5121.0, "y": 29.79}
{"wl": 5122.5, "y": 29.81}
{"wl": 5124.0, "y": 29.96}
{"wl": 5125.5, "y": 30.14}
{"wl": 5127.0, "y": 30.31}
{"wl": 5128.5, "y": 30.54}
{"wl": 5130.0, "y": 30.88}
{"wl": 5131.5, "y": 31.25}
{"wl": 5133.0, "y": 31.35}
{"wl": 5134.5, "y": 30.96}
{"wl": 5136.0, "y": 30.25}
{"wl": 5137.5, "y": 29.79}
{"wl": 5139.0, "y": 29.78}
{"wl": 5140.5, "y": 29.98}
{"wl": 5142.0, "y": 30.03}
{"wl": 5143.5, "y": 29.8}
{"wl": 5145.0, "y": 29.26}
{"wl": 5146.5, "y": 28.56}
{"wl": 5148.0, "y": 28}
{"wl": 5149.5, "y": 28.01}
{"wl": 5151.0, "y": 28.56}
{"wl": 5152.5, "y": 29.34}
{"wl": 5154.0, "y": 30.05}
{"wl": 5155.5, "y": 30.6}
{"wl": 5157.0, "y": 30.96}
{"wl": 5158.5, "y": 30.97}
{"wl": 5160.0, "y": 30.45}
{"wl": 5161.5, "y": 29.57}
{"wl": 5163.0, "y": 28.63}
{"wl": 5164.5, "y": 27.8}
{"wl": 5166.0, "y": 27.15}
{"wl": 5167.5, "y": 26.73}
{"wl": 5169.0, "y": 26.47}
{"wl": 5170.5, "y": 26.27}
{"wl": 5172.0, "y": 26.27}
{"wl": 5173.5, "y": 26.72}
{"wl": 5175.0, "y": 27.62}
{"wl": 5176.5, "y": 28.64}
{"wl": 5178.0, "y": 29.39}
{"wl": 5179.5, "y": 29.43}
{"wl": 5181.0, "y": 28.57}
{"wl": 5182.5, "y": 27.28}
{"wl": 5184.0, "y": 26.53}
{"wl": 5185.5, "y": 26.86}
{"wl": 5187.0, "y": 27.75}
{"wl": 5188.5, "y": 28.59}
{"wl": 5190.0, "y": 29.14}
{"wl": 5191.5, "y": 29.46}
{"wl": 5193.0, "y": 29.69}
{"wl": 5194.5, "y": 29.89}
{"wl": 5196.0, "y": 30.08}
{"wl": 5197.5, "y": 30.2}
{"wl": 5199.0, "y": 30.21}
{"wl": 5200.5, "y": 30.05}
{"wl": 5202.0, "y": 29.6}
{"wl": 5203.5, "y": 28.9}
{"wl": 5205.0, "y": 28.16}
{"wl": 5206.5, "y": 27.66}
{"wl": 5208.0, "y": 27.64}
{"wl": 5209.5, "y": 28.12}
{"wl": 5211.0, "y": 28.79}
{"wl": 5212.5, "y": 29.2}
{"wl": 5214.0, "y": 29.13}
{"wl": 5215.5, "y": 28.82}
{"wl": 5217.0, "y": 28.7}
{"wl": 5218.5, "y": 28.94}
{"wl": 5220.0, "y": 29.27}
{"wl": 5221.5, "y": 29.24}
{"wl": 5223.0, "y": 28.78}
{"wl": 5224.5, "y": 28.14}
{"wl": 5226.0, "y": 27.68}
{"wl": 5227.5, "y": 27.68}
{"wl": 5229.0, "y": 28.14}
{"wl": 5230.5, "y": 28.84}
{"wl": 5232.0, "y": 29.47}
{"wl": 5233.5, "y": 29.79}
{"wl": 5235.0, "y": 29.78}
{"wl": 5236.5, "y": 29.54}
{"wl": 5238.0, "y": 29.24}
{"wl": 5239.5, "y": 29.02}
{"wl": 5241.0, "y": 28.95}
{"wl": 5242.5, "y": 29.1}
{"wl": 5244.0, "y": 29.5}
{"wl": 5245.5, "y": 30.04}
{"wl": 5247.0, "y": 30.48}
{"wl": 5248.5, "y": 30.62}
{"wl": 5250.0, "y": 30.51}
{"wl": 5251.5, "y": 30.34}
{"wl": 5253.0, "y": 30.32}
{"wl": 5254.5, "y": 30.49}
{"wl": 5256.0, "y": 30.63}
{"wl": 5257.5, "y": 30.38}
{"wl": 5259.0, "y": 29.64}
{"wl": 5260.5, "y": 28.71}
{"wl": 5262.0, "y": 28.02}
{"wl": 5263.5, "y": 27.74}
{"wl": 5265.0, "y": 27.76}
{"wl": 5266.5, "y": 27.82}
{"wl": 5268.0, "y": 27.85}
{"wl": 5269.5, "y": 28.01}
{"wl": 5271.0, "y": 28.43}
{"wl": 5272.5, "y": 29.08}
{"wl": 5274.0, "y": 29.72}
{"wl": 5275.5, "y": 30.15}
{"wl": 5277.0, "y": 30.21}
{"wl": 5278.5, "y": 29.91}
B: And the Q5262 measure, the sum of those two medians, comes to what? 57.8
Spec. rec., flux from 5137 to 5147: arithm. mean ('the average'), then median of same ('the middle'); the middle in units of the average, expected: 1.006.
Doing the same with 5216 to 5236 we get 1.001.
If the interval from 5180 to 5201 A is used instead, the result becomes 1.015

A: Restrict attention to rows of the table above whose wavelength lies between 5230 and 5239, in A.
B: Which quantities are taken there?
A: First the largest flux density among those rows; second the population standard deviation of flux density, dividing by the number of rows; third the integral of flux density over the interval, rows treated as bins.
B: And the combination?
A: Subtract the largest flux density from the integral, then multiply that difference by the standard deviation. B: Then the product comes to 77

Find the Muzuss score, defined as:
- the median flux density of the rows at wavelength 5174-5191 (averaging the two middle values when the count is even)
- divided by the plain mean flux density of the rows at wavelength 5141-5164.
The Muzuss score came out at 0.97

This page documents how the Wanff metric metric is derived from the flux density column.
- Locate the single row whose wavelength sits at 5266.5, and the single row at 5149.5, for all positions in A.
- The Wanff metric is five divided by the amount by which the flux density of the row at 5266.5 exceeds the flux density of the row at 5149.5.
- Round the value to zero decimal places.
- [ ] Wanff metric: -26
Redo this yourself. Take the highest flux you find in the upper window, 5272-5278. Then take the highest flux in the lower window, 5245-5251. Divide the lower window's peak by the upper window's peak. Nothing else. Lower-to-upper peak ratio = 1.01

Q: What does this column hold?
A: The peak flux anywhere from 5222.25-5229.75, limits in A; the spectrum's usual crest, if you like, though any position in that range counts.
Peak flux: 28.78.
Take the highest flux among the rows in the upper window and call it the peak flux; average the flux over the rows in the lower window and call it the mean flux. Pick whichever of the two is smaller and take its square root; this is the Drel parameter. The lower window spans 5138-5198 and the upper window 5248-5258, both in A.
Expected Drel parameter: 5.36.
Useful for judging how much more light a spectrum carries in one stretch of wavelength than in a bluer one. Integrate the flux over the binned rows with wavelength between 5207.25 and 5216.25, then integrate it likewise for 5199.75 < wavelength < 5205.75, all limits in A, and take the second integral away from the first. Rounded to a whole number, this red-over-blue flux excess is 82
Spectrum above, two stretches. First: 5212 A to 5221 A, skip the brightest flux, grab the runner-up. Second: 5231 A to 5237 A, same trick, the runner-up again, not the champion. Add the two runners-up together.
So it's 59.0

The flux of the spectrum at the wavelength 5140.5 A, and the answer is 29.98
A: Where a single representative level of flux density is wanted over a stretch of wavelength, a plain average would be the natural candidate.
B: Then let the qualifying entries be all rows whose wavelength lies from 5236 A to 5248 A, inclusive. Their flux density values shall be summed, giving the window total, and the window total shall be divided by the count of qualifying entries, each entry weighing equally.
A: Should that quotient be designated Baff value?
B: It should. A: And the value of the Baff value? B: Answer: 29.5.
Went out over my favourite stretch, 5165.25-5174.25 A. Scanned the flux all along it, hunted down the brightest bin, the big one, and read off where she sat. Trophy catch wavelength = 5166.0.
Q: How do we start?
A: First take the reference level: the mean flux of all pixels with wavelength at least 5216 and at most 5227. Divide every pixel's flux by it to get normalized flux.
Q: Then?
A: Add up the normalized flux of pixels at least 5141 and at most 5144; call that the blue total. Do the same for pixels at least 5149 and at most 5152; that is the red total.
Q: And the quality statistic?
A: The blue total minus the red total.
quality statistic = 0.11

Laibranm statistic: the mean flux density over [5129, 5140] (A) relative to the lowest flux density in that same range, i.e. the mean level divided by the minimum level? 1.03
